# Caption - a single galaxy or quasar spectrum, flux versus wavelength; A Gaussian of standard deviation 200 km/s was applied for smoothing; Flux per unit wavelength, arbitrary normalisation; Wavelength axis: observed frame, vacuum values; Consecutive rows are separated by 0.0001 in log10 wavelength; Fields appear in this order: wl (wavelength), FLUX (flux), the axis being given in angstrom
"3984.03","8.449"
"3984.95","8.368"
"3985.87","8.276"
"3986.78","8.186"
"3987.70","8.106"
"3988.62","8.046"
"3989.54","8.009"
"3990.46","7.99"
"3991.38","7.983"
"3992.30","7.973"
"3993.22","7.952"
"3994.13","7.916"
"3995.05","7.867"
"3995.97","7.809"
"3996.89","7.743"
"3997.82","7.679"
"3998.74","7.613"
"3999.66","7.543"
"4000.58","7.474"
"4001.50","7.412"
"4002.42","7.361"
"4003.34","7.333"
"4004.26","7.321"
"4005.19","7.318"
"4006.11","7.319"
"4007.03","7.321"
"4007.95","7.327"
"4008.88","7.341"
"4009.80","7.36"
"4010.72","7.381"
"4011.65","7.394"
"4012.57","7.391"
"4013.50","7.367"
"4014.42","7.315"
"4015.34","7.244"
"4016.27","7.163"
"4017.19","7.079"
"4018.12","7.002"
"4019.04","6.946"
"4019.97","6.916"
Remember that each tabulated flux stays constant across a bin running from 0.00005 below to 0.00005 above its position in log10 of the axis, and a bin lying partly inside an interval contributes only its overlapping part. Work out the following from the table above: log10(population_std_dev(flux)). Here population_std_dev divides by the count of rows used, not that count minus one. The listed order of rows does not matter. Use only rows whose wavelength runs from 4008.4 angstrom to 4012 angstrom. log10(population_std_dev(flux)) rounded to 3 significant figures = -1.69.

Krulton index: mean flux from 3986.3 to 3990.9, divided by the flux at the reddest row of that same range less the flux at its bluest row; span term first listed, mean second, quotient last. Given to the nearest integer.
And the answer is -41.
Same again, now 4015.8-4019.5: -32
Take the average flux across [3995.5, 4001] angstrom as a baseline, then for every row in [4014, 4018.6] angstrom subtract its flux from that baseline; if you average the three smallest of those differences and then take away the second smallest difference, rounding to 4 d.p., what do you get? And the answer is 0.0033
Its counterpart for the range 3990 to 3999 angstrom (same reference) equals 0.0010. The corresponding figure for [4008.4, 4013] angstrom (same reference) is 0.0023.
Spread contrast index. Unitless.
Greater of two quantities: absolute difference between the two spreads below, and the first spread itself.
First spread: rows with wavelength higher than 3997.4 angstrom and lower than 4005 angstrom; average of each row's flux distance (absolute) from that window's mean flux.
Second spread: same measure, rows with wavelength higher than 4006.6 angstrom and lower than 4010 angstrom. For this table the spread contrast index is 0.110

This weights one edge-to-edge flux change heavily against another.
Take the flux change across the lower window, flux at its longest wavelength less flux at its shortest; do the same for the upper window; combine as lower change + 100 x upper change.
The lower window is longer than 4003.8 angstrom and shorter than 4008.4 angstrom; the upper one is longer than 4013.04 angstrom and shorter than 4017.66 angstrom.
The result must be -29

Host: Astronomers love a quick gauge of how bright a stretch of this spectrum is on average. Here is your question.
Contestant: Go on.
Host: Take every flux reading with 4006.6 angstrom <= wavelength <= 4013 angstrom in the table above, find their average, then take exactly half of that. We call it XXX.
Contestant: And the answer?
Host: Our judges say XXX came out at 3.68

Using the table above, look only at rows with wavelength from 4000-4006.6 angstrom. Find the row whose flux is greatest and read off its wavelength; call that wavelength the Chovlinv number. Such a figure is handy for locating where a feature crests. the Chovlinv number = 4000.58 angstrom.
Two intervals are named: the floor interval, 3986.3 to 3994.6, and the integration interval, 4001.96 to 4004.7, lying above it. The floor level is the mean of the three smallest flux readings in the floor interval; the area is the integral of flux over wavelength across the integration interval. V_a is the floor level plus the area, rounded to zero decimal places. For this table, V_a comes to 28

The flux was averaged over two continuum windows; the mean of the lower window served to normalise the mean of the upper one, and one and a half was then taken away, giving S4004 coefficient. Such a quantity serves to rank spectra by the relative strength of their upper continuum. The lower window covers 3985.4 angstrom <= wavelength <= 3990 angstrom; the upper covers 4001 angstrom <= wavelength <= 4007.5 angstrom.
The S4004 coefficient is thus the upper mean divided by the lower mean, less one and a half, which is -0.596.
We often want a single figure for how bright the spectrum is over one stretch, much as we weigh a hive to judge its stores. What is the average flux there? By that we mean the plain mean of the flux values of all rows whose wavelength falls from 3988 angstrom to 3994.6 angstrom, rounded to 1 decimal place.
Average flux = 8.0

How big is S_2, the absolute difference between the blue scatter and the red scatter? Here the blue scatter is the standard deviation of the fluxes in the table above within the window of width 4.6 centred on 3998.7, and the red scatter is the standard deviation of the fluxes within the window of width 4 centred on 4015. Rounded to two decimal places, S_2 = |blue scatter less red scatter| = 0.02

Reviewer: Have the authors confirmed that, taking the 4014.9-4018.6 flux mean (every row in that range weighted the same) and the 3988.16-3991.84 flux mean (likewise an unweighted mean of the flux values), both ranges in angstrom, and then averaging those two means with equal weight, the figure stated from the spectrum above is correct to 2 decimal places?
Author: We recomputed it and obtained 7.56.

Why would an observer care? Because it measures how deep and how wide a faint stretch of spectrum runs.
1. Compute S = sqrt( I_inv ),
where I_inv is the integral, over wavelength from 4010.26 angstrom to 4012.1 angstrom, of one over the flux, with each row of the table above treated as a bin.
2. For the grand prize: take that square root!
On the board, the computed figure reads 0.50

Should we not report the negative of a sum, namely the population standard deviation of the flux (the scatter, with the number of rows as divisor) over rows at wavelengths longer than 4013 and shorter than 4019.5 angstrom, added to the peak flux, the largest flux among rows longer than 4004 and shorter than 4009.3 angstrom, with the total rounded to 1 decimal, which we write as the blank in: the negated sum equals -7.5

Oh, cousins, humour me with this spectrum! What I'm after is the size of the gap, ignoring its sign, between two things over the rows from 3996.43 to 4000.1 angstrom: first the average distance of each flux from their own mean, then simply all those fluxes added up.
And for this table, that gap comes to 30.5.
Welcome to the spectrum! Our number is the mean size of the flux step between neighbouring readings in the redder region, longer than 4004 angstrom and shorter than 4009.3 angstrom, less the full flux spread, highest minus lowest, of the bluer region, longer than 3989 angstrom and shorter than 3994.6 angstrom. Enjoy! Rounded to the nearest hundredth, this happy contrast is -0.09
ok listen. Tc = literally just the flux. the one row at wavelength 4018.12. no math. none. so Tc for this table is 7.002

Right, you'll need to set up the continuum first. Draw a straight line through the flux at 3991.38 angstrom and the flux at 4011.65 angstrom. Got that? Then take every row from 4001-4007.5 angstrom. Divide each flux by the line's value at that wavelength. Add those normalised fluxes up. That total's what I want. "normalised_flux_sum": 6.75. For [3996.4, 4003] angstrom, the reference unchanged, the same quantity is 6.82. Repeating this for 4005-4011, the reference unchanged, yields 6.85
